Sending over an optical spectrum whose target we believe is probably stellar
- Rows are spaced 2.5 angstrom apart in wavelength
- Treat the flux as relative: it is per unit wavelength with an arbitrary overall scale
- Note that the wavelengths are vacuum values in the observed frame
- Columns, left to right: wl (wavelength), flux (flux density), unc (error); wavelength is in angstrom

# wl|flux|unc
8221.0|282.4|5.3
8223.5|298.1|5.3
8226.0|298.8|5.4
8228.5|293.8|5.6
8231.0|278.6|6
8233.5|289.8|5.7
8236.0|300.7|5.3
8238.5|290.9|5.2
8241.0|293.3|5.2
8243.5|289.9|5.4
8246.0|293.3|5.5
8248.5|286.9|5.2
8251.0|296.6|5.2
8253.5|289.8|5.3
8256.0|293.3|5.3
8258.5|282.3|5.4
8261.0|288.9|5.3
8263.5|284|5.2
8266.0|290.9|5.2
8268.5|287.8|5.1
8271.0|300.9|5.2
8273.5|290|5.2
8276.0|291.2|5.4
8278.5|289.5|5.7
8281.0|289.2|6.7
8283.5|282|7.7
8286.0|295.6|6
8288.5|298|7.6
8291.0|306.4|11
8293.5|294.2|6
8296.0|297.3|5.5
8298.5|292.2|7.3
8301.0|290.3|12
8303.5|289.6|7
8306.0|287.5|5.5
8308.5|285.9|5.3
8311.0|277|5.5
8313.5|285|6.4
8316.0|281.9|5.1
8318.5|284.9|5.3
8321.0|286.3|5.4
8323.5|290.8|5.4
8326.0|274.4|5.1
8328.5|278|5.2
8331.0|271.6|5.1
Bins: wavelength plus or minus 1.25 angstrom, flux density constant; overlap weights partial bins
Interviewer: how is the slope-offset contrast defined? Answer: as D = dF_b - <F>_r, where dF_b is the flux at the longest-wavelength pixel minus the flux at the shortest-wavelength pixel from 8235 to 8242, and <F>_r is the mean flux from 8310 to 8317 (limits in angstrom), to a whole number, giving -289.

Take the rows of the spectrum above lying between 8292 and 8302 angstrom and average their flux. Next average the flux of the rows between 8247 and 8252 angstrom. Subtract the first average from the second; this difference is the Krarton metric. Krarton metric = -2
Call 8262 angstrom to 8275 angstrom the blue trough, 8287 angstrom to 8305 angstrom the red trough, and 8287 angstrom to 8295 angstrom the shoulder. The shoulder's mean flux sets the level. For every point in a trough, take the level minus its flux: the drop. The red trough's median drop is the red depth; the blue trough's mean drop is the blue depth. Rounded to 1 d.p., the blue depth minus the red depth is 3.5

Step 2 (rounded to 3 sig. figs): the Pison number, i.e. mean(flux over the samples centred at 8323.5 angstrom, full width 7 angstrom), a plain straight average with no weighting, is 284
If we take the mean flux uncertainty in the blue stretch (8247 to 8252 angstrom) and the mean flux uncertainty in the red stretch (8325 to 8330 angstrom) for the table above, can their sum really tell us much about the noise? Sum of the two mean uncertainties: 10.4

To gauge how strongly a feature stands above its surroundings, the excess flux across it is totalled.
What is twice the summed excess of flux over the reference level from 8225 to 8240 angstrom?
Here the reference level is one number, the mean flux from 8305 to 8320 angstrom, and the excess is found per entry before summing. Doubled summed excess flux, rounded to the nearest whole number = 101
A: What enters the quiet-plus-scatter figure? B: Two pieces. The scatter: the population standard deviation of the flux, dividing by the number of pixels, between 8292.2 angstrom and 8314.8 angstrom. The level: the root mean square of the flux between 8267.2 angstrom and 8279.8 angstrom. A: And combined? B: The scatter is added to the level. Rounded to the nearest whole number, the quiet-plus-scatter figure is 297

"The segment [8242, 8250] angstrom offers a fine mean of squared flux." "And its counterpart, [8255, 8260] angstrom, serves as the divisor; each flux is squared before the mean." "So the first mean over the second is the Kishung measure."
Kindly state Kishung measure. 1.02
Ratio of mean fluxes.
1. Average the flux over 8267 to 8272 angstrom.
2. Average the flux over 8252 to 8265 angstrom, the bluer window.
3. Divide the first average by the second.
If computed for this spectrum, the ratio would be 1.02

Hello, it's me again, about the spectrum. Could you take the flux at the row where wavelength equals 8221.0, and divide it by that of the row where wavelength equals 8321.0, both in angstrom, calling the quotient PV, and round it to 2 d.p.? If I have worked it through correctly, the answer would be 0.99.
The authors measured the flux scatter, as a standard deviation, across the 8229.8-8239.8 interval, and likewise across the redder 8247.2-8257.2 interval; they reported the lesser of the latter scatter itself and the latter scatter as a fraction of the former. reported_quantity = 0.47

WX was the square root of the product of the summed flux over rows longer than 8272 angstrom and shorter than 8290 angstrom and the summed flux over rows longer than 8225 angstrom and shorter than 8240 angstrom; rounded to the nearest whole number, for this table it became 1889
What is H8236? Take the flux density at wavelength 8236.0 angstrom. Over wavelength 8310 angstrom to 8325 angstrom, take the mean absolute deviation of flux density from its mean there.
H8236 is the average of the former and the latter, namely 152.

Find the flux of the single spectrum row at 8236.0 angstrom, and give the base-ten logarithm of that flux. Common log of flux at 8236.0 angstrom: 2.48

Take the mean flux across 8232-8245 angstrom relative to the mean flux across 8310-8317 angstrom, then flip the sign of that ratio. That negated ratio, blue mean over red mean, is -1.04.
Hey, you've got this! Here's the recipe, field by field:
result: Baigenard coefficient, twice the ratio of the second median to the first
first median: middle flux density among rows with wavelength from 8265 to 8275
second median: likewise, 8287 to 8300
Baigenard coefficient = 2.047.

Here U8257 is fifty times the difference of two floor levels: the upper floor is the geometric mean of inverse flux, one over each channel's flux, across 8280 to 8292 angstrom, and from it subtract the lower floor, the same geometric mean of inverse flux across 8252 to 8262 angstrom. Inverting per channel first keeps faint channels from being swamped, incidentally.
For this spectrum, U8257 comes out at -0.003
